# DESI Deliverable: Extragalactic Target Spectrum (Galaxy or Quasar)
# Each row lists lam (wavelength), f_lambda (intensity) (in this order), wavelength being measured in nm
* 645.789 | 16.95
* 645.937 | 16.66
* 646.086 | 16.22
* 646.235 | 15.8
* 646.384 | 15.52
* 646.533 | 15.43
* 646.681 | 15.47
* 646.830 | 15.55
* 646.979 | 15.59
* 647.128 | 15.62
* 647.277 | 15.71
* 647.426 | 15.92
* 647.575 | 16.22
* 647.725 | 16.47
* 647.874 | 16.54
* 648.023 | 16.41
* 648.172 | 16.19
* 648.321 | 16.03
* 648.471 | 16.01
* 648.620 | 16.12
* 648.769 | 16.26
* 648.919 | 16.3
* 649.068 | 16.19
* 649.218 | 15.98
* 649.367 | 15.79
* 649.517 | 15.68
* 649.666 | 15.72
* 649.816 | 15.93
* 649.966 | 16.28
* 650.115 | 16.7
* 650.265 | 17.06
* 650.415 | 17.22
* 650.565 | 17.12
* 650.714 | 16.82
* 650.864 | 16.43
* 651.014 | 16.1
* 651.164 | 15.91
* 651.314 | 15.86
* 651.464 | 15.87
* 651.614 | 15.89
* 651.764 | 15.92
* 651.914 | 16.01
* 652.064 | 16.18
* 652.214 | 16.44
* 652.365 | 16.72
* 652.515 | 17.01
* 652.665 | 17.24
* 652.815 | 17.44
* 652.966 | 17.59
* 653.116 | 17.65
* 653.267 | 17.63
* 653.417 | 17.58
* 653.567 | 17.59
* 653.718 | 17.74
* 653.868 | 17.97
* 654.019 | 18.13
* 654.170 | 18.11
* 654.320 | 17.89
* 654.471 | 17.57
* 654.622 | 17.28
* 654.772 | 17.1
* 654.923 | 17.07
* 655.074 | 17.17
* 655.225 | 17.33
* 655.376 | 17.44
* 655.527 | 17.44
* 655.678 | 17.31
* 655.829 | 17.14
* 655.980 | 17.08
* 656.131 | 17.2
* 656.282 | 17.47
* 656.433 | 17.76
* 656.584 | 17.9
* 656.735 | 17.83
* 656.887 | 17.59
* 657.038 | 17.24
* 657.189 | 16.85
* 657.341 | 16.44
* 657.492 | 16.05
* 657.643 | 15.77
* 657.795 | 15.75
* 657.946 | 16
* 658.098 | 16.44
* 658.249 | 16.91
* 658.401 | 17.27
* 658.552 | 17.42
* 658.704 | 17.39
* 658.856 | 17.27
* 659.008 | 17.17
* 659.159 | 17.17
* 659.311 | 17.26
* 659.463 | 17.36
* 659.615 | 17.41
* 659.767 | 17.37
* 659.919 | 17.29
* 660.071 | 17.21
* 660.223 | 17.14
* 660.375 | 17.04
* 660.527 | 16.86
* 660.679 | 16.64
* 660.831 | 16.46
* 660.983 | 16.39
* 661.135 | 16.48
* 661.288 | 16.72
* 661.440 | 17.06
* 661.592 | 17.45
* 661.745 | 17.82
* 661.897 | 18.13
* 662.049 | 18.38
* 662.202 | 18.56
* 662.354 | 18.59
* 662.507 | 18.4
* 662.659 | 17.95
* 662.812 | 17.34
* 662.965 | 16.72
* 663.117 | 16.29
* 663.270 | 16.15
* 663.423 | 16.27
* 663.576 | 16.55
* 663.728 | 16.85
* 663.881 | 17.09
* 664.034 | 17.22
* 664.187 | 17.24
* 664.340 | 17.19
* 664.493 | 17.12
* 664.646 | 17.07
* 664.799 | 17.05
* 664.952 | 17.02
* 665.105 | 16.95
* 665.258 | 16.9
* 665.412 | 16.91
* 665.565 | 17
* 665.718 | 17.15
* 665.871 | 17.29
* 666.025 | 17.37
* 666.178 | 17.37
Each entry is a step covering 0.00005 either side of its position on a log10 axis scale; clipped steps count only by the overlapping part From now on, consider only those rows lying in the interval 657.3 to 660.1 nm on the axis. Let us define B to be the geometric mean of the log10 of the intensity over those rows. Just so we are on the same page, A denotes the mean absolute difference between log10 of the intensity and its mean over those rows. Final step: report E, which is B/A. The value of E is 91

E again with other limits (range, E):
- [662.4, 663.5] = 64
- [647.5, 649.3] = 321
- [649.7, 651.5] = 102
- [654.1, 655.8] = 210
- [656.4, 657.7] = 70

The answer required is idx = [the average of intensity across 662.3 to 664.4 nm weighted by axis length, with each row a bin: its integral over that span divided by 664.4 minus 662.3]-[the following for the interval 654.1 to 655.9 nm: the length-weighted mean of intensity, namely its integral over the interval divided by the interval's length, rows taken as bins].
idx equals -0.29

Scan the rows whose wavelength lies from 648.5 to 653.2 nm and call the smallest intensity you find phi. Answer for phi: 15.68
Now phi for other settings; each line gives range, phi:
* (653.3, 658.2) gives 15.75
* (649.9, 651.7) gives 15.86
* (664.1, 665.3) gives 16.9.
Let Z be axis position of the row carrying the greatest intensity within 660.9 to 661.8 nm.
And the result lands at 661.745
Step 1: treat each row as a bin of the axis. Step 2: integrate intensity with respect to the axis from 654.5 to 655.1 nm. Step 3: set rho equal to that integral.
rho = 10.3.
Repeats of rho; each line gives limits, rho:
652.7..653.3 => 10.5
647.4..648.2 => 13.1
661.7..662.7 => 18.3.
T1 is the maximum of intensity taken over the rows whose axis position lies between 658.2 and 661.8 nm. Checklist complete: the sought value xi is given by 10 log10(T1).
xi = 12.5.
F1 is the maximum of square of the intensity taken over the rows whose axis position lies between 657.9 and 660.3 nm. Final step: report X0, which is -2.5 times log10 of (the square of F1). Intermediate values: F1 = 303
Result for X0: -12.4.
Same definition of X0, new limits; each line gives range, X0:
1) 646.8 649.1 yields -12.2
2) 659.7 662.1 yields -12.6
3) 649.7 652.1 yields -12.4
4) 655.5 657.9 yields -12.5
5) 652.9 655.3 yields -12.6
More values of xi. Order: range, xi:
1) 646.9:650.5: 12.4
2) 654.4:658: 12.5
